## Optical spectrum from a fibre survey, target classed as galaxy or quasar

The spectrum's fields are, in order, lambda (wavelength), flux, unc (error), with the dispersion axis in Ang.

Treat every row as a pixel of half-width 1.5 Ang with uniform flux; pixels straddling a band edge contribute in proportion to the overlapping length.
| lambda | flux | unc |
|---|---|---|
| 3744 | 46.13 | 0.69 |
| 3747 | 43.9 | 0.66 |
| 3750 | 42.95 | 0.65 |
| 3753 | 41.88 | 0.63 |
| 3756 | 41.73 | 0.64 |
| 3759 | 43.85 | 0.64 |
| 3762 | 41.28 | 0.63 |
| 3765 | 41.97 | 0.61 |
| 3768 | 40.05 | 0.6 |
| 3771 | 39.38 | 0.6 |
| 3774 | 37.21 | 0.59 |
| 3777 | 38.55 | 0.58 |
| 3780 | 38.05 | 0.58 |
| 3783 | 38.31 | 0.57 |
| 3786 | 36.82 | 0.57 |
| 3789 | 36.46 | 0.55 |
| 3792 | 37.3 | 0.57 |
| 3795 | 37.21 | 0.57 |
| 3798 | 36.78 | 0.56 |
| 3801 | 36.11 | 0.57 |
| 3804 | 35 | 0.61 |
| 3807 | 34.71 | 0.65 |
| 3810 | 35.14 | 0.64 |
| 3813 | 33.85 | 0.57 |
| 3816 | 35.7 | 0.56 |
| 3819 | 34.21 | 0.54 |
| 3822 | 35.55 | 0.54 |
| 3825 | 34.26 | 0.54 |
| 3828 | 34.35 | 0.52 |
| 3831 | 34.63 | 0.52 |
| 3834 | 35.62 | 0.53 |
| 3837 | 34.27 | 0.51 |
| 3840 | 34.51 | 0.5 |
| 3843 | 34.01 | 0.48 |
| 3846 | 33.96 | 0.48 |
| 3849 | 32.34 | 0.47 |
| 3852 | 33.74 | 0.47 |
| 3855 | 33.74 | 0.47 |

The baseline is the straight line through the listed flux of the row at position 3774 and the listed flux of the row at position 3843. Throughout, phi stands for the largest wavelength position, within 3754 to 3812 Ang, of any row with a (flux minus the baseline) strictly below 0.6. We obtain 3810 Ang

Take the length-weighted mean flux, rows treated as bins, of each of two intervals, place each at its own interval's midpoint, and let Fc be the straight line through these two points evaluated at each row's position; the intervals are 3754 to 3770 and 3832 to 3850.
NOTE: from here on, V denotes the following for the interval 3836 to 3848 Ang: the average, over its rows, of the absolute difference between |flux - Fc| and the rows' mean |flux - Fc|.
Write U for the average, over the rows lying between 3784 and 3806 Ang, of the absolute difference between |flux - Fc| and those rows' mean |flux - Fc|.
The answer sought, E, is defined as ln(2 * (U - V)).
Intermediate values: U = 0.5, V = 0.09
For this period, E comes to -0.1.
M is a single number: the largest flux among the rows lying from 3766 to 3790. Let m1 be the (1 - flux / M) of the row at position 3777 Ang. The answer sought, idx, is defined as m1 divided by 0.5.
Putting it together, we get 0.07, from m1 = 0.04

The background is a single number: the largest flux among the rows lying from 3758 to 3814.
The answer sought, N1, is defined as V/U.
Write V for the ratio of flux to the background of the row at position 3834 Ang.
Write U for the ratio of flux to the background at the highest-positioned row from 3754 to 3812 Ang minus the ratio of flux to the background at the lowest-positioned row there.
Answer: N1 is -5.4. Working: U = -0.150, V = 0.81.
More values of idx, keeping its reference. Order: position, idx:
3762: -0.06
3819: 0.29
